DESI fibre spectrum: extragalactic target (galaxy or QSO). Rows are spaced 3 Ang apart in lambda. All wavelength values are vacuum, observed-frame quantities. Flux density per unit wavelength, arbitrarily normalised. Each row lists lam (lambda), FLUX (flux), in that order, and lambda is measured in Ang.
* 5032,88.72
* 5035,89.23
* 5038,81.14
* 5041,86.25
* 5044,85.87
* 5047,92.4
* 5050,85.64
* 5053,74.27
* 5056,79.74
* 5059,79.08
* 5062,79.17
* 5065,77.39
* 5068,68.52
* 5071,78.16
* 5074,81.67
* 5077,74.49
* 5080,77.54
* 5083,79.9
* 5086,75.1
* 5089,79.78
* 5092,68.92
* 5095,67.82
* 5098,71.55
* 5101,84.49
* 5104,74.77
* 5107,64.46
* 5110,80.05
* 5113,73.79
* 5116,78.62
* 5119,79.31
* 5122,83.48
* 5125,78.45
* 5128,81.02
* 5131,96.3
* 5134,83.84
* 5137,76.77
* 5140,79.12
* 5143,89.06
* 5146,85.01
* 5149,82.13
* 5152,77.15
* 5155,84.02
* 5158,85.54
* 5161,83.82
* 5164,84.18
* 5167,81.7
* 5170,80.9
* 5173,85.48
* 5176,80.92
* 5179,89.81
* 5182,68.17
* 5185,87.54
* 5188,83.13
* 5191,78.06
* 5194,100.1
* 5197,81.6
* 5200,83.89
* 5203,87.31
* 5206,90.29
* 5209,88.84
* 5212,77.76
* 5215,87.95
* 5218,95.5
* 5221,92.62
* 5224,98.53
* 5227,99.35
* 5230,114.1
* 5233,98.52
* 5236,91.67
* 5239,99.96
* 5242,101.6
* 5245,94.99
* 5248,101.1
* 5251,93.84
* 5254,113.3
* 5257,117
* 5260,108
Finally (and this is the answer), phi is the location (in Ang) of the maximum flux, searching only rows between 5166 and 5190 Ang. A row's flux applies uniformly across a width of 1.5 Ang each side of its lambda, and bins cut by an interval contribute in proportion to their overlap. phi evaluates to 5179 Ang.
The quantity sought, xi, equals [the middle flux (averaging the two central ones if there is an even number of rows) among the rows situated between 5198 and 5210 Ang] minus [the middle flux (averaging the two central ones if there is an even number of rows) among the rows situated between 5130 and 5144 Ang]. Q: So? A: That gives 4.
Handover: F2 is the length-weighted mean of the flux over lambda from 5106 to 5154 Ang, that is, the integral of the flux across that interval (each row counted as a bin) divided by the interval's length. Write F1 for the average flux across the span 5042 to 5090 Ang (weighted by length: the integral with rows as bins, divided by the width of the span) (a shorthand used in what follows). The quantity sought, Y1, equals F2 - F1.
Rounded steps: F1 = 79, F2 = 80.7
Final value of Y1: 1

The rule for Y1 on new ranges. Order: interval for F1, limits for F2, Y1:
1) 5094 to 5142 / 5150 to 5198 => 5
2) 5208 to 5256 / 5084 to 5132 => -20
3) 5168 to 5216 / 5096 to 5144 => -5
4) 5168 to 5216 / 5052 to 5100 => -8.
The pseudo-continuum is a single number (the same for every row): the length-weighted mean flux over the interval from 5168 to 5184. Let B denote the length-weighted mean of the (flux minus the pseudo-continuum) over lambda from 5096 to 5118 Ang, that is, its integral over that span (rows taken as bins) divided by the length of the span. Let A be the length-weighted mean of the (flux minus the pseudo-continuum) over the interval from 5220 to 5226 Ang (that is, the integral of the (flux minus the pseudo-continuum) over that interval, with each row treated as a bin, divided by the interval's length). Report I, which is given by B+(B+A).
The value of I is 3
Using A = 15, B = -6.0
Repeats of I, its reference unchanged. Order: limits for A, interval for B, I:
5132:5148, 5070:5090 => -5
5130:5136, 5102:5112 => -8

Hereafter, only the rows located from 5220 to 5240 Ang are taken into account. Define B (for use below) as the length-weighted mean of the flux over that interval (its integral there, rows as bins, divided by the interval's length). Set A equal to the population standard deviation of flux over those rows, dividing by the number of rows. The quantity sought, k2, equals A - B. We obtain -93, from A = 6.8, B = 99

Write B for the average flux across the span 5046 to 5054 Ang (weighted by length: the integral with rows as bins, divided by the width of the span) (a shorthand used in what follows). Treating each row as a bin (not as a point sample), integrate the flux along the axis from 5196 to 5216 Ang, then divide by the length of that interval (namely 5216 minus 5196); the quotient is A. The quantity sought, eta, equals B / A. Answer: 0.99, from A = 85.4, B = 84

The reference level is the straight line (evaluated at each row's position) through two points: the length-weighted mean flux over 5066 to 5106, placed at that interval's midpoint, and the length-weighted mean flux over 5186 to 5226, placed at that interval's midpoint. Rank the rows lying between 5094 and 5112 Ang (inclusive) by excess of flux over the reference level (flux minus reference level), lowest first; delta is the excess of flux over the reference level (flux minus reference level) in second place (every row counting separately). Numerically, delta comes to -9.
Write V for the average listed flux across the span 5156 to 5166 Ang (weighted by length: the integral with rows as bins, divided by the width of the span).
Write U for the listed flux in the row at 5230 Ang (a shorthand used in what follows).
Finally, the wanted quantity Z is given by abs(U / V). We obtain 1.35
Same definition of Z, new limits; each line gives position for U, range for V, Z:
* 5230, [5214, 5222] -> 1.24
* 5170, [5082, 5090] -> 1.04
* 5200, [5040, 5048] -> 0.95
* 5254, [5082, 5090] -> 1.45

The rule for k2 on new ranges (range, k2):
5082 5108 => -68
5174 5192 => -74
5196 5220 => -82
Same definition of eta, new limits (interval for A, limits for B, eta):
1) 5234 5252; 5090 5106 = 0.75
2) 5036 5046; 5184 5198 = 1.01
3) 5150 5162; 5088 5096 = 0.87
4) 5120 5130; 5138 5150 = 1.02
